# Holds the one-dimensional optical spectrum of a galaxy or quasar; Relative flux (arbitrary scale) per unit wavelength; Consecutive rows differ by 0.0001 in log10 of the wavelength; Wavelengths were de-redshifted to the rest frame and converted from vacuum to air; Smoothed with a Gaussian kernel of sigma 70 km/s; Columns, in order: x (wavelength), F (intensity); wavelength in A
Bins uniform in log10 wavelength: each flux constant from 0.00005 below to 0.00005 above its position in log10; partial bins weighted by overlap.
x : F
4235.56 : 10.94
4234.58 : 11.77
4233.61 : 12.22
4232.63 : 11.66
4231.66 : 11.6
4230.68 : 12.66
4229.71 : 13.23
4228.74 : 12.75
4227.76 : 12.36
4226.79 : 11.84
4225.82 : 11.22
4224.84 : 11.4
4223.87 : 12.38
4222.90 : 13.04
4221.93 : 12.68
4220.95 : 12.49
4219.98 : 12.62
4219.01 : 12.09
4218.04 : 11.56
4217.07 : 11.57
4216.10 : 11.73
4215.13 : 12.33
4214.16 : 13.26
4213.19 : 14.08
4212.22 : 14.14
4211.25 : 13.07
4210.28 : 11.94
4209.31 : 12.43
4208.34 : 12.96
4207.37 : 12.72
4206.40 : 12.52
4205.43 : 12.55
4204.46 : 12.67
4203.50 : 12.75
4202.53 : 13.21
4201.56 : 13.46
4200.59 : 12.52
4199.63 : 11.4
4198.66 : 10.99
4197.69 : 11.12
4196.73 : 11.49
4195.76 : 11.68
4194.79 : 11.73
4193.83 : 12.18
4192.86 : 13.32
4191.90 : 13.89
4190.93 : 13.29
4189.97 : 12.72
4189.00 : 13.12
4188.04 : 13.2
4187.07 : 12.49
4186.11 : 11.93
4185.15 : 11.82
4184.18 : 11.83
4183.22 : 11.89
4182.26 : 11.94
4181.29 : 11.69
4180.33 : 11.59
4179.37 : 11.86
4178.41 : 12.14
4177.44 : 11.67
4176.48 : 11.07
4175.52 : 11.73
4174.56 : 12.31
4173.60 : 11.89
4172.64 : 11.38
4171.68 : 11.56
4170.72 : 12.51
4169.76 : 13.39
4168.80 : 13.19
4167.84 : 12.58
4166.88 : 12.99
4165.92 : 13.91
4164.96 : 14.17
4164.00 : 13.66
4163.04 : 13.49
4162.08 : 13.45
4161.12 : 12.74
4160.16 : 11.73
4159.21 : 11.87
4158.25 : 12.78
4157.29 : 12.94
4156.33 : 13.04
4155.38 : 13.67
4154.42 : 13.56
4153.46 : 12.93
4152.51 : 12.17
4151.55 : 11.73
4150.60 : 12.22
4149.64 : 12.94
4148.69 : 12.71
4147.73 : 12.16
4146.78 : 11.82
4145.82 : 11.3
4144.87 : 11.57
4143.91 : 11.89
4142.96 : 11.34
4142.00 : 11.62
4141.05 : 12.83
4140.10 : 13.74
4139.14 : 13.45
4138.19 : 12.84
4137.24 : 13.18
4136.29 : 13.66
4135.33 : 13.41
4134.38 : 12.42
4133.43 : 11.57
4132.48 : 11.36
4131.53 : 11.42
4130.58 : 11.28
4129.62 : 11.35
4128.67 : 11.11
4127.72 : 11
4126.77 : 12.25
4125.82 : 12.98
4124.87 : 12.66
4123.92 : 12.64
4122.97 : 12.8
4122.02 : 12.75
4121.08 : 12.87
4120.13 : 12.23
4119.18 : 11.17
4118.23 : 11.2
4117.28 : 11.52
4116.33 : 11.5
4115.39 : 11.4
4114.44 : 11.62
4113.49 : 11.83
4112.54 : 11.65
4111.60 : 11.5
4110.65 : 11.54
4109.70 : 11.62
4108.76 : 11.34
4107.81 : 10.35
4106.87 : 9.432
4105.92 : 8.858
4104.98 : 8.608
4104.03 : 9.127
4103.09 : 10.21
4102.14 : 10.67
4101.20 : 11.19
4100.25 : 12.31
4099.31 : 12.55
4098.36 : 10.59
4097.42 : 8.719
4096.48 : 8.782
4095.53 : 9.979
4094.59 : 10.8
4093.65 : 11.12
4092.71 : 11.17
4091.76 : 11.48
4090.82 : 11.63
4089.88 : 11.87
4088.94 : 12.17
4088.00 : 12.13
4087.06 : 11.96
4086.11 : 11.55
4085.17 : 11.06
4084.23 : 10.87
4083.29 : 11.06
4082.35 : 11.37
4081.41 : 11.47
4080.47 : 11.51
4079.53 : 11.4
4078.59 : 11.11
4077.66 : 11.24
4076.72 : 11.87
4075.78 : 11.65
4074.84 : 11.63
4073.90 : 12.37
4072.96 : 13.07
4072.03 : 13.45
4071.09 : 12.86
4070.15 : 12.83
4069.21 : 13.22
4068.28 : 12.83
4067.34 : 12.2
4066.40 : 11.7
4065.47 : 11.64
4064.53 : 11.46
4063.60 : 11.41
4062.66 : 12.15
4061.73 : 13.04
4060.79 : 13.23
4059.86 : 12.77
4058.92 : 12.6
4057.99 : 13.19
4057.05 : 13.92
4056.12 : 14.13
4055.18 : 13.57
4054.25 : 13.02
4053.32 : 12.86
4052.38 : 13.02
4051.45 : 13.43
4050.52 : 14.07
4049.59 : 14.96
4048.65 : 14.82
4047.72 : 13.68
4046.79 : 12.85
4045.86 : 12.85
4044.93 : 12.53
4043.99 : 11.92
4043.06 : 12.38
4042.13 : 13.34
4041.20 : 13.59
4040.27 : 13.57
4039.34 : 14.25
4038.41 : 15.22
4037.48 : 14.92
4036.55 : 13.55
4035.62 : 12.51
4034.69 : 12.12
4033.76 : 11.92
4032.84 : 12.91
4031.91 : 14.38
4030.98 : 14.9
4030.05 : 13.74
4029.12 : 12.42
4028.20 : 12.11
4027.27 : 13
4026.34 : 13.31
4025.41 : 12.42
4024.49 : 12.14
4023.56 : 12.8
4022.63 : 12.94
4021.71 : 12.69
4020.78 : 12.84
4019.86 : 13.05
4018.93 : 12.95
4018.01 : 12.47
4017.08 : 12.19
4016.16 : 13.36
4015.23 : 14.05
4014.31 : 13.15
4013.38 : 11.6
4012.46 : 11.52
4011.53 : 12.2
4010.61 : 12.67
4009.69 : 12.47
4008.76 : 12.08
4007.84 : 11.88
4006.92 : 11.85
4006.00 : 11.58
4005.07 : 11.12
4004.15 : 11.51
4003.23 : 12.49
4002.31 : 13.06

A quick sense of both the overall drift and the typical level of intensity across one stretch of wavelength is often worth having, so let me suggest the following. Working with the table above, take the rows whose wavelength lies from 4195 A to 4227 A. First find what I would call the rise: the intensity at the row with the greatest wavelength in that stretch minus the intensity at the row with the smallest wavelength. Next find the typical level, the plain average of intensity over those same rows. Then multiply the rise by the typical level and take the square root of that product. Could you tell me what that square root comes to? 1.4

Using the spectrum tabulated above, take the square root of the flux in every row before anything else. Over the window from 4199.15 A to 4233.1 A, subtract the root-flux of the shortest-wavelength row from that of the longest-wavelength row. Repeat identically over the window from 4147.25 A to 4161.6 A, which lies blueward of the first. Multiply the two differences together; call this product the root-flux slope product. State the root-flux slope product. 0.003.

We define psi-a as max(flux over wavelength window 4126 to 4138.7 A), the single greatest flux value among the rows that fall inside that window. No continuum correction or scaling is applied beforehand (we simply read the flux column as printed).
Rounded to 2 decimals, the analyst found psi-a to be 13.66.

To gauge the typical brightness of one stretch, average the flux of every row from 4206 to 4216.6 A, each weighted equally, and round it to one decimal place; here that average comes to 12.8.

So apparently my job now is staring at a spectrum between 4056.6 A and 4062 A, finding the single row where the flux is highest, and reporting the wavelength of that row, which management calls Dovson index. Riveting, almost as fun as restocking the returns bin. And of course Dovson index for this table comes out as 4057.05 A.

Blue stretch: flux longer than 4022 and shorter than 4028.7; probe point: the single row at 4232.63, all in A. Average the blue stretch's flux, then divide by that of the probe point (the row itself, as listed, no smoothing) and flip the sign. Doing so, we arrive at -1.09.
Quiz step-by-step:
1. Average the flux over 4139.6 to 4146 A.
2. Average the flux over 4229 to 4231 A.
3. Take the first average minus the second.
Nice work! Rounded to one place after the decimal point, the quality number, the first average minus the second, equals -0.9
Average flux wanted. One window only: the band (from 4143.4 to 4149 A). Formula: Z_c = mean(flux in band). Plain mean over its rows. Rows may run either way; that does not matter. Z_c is 11.9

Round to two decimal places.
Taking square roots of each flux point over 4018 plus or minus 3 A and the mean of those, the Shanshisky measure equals 3.60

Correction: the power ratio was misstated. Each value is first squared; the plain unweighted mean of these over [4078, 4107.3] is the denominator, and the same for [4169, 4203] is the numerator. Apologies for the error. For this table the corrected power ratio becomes 1.25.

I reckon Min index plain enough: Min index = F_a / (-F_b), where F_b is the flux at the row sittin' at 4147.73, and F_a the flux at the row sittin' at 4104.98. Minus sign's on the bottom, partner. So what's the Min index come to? -0.71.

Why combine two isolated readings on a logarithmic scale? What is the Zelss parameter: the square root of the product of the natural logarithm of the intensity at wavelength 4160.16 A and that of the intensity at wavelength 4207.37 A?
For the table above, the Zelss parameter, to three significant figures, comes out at 2.50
